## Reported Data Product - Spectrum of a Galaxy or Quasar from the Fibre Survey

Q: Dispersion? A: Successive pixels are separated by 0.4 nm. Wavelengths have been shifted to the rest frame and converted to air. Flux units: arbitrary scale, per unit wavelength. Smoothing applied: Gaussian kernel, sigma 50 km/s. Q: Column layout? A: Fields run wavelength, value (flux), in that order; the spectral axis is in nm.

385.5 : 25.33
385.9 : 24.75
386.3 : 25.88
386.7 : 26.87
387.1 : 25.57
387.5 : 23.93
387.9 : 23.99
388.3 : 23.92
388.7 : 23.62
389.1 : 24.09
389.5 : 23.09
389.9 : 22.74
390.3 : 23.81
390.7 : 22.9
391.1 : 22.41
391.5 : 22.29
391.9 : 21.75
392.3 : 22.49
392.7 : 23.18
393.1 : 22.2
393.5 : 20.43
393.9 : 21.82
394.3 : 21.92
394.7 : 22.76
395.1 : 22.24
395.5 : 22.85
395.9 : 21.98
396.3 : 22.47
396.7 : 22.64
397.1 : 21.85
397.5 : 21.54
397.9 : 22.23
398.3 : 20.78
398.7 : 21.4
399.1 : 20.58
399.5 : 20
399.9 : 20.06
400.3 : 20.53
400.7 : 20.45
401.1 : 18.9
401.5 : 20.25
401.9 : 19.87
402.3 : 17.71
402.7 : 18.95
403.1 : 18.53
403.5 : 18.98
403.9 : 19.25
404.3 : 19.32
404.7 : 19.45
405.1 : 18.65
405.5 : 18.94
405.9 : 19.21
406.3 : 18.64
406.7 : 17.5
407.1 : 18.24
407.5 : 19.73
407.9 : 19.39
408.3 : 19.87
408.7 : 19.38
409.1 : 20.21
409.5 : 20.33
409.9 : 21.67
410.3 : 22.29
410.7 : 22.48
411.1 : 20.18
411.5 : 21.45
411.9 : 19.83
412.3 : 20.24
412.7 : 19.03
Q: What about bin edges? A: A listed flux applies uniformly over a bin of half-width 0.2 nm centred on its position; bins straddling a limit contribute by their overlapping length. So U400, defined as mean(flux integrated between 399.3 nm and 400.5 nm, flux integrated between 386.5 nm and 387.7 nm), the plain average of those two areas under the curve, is 27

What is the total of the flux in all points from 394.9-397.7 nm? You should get 156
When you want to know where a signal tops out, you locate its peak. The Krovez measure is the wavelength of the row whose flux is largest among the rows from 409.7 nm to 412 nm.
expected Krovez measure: 410.7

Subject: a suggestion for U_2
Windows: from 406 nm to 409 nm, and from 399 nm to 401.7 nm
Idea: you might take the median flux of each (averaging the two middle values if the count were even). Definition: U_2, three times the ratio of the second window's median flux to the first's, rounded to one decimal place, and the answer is 3.1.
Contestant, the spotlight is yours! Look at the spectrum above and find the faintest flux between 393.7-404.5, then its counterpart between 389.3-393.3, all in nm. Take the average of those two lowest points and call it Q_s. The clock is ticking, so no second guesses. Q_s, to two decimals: 19.73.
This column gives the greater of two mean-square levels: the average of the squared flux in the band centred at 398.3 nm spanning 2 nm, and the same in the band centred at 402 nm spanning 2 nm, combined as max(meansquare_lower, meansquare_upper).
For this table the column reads 454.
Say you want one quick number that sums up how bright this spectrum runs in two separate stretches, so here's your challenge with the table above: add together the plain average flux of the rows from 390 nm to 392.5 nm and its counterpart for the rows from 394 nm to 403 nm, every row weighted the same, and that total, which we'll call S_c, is 43.6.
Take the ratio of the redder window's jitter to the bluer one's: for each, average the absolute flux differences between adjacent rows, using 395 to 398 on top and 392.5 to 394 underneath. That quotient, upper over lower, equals 0.41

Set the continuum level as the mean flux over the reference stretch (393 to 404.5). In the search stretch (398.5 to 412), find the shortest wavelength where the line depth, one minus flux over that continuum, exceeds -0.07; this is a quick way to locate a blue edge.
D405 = 398.7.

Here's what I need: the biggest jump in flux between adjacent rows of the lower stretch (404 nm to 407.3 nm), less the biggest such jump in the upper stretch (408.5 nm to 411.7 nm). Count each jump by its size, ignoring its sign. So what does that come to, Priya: -1.2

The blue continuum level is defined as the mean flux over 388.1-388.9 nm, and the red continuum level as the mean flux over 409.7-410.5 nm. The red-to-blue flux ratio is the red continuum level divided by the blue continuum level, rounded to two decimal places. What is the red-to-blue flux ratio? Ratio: 0.92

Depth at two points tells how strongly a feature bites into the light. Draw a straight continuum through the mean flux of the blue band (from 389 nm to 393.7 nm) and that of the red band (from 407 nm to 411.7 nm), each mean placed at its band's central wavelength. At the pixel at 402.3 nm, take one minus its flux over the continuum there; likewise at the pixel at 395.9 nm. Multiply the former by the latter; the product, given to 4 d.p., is 0.0006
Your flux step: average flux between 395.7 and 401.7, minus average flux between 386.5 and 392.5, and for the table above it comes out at -2.5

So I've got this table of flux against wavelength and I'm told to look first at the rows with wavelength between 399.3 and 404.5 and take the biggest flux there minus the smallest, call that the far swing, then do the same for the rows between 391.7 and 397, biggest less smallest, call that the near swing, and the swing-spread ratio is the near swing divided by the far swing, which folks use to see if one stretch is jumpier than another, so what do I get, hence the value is 0.98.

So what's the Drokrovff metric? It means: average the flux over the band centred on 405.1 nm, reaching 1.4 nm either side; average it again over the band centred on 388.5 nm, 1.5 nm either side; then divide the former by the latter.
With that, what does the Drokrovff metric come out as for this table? 0.80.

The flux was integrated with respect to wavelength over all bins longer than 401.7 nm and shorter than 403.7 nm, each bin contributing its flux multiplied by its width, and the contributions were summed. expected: 37.6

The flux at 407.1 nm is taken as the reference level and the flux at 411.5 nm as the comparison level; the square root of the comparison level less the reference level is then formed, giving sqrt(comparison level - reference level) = 1.8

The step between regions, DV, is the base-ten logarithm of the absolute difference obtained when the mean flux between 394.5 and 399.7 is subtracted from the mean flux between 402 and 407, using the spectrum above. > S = 0.48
